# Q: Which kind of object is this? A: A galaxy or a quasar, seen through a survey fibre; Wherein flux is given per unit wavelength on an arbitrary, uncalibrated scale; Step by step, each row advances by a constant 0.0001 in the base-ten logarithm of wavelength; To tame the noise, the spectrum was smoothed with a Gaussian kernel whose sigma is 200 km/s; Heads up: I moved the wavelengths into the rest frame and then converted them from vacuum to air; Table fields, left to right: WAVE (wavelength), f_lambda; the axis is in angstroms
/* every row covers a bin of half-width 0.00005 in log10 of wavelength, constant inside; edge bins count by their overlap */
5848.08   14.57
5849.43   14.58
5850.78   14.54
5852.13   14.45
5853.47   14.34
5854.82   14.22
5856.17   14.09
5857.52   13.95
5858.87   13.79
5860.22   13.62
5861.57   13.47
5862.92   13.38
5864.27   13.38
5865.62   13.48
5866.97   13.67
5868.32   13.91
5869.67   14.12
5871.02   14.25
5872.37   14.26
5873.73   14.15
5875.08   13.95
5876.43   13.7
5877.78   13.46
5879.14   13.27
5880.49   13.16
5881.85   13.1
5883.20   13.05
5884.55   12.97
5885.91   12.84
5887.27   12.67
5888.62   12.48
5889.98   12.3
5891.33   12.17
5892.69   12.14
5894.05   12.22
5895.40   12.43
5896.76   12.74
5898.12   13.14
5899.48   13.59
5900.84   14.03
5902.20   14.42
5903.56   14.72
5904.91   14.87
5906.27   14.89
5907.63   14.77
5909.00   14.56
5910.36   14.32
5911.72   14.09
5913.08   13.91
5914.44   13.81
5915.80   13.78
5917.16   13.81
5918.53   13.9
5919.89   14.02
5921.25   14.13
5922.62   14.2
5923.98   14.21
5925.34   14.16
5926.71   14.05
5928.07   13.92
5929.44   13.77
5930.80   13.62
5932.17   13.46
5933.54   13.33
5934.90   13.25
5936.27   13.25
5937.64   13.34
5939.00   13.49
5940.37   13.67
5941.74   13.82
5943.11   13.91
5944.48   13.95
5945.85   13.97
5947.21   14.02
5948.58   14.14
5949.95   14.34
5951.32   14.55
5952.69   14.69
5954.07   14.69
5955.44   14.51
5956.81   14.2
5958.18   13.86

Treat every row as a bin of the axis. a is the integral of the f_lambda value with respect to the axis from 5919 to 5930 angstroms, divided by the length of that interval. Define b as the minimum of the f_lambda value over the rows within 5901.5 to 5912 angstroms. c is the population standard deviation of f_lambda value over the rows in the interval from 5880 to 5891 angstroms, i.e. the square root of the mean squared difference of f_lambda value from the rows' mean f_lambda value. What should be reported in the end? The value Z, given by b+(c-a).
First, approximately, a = 14.1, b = 14.09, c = 0.29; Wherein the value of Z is 0.3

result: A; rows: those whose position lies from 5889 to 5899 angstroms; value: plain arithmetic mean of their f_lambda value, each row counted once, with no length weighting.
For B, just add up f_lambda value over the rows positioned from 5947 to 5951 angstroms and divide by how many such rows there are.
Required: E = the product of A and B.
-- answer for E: 176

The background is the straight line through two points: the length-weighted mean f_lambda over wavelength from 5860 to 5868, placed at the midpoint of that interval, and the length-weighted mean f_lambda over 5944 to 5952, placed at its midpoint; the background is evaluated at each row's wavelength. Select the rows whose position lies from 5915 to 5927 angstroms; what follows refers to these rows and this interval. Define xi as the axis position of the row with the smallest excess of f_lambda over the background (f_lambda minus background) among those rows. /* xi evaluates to 5915.80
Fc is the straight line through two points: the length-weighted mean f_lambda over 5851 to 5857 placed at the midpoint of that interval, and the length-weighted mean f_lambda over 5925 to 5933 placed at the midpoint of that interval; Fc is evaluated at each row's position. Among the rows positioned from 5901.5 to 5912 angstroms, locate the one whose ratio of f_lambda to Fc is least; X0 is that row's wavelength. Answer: 5911.72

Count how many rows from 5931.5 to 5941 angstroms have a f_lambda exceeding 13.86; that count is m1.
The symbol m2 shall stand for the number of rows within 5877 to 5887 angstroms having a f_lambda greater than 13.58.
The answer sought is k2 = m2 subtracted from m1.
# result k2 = 0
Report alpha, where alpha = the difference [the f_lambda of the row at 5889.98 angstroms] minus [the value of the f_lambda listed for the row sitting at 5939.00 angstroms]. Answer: -1.2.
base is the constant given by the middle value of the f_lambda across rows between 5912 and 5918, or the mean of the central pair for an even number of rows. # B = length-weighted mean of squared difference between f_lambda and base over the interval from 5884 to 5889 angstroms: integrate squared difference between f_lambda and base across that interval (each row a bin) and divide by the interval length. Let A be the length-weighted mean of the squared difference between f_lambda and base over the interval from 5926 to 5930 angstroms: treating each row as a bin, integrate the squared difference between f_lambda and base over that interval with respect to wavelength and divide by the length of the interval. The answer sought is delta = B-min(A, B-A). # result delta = 1.1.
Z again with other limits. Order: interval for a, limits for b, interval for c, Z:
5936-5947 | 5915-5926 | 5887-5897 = 0.3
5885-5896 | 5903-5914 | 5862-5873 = 1.8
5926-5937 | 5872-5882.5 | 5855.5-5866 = -0.2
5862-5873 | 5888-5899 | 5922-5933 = -1.4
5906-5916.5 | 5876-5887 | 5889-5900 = -0.9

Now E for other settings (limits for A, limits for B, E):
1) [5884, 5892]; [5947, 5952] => 179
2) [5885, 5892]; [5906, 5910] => 184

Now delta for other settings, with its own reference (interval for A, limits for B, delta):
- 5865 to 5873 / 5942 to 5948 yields 0.1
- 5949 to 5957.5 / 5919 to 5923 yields 0.5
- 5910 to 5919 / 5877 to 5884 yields 0.3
